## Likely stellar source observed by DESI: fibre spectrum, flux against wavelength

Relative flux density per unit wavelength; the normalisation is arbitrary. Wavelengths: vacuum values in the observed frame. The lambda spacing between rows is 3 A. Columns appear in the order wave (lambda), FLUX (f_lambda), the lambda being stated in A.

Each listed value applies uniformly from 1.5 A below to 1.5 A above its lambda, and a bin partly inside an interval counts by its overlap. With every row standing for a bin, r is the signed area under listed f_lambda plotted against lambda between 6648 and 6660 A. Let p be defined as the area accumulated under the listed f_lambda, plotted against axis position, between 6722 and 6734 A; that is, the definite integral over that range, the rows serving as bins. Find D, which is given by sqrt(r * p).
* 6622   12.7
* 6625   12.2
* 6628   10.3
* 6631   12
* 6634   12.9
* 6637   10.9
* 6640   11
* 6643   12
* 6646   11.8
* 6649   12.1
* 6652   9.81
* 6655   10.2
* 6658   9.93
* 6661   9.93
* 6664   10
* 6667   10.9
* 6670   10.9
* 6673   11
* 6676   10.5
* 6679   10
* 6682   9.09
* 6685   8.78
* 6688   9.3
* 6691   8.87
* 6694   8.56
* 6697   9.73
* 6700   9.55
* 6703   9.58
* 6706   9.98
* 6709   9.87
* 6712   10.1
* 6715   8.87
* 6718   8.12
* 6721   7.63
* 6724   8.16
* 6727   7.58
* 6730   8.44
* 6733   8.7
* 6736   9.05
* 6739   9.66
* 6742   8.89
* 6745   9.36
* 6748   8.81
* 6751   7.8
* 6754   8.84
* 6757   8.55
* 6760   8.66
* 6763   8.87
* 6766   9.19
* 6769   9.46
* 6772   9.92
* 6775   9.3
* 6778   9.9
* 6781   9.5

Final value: 111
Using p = 98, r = 125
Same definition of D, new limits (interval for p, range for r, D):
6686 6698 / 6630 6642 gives 124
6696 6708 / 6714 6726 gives 107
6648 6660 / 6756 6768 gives 115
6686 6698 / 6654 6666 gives 115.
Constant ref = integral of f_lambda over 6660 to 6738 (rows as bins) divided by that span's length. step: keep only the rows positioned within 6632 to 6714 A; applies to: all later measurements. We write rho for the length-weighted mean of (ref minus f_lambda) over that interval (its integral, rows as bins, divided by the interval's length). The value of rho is -0.9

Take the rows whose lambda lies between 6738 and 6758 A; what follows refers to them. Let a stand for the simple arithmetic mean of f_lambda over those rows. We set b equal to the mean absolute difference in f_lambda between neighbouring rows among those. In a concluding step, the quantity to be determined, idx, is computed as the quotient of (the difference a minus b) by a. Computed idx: 0.922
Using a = 8.8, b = 0.69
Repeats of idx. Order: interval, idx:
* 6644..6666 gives 0.947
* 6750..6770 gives 0.957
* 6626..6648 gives 0.915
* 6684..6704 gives 0.952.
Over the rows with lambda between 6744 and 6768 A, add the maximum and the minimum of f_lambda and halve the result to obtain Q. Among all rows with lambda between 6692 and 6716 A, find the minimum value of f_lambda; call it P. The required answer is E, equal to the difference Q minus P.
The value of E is 0.02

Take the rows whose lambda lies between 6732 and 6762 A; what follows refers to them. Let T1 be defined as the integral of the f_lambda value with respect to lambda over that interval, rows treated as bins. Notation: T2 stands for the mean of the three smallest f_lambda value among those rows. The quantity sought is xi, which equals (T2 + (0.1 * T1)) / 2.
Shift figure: 17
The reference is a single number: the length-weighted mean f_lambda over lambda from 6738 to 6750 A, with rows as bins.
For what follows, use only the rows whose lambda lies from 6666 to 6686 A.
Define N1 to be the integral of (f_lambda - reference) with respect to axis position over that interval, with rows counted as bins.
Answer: 22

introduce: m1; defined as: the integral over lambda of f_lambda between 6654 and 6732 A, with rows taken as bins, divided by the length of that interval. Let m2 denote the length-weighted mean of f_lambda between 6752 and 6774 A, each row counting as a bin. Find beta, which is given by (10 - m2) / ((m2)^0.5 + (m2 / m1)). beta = 0.24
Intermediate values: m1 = 9.4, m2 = 9.0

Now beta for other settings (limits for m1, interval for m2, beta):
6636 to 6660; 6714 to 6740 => 0.43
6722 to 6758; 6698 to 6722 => 0.18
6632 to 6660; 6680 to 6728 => 0.26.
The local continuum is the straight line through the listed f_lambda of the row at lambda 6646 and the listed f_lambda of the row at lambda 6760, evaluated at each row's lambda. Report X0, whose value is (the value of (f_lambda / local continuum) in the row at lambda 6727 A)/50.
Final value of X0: 0.016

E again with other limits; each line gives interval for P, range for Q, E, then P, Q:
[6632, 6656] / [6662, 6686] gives 0.08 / 9.81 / 9.89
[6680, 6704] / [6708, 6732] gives 0.28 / 8.56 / 8.84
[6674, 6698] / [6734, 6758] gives 0.17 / 8.56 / 8.73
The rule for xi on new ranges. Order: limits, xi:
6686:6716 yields 19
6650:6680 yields 20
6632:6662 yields 22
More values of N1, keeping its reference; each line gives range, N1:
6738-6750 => 0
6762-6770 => 1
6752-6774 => -1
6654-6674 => 26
